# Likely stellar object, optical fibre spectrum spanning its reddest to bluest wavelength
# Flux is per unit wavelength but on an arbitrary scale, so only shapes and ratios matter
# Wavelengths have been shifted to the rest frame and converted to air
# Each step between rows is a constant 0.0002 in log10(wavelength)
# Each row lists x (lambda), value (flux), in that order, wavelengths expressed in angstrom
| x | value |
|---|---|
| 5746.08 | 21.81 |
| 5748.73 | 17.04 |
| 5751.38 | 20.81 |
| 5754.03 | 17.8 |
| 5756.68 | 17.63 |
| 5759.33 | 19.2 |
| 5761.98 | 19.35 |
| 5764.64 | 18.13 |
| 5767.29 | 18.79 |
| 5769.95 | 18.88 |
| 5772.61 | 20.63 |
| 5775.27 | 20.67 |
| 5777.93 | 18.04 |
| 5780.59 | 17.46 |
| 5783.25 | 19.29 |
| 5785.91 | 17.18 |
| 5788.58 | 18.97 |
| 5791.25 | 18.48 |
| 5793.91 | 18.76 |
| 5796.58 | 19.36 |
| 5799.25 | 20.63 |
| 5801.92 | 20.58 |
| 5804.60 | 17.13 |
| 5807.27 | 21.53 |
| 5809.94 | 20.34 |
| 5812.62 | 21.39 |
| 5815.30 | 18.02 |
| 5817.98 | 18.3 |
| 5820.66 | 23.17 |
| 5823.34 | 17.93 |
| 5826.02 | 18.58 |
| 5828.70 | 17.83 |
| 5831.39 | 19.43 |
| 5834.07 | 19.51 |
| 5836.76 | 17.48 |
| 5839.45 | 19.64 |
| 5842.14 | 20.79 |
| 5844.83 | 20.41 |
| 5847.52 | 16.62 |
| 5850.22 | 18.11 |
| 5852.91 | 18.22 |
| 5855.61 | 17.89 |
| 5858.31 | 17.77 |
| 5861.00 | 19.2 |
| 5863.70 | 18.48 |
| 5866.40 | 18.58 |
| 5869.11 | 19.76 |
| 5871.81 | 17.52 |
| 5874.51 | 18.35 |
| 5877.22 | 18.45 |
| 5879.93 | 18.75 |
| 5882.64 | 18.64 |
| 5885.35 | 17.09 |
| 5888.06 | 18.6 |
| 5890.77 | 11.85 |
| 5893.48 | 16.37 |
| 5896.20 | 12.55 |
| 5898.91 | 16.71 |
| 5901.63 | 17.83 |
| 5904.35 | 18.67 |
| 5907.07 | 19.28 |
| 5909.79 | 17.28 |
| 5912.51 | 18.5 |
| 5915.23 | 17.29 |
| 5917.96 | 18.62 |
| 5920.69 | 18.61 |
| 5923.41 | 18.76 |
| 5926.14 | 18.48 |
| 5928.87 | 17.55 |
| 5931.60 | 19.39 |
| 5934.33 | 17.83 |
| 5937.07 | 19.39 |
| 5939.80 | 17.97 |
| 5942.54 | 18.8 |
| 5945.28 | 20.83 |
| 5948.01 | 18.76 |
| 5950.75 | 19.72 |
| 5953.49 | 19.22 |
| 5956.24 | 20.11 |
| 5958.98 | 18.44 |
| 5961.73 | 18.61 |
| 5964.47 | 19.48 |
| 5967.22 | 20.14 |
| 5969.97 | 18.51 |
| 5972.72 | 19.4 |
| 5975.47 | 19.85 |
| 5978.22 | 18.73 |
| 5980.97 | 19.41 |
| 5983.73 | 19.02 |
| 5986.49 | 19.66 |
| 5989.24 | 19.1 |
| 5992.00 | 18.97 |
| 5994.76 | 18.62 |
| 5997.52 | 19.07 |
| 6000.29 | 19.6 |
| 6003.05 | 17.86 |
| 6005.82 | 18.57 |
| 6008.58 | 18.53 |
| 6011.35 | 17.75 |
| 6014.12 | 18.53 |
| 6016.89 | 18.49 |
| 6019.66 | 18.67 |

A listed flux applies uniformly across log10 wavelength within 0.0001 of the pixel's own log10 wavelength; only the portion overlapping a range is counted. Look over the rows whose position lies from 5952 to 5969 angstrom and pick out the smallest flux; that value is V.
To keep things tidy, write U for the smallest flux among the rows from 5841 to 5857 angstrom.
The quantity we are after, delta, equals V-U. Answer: 1.8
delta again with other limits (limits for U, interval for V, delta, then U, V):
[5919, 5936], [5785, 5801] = -0.4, 17.55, 17.18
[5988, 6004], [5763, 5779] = 0.2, 17.86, 18.04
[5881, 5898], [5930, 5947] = 6.0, 11.85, 17.83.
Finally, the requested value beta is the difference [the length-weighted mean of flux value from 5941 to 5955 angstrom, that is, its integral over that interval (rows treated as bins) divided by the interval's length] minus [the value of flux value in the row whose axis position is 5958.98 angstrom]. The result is 1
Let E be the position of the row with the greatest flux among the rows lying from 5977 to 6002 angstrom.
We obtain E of 5986.49 angstrom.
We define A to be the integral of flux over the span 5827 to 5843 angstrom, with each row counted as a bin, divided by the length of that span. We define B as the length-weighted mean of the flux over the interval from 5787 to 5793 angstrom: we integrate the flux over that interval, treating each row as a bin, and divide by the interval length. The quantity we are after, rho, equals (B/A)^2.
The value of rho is 0.96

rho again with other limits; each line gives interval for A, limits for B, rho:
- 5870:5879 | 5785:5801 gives 1.09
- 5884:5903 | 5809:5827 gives 1.54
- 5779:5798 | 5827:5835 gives 1.04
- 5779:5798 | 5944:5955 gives 1.12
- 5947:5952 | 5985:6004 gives 0.97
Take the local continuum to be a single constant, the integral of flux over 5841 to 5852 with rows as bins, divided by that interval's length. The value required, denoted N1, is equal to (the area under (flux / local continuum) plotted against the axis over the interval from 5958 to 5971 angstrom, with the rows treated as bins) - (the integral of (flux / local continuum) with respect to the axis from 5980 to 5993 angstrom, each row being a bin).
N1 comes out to -0.1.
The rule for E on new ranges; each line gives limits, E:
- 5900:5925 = 5907.07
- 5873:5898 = 5879.93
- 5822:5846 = 5842.14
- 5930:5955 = 5945.28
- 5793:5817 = 5807.27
